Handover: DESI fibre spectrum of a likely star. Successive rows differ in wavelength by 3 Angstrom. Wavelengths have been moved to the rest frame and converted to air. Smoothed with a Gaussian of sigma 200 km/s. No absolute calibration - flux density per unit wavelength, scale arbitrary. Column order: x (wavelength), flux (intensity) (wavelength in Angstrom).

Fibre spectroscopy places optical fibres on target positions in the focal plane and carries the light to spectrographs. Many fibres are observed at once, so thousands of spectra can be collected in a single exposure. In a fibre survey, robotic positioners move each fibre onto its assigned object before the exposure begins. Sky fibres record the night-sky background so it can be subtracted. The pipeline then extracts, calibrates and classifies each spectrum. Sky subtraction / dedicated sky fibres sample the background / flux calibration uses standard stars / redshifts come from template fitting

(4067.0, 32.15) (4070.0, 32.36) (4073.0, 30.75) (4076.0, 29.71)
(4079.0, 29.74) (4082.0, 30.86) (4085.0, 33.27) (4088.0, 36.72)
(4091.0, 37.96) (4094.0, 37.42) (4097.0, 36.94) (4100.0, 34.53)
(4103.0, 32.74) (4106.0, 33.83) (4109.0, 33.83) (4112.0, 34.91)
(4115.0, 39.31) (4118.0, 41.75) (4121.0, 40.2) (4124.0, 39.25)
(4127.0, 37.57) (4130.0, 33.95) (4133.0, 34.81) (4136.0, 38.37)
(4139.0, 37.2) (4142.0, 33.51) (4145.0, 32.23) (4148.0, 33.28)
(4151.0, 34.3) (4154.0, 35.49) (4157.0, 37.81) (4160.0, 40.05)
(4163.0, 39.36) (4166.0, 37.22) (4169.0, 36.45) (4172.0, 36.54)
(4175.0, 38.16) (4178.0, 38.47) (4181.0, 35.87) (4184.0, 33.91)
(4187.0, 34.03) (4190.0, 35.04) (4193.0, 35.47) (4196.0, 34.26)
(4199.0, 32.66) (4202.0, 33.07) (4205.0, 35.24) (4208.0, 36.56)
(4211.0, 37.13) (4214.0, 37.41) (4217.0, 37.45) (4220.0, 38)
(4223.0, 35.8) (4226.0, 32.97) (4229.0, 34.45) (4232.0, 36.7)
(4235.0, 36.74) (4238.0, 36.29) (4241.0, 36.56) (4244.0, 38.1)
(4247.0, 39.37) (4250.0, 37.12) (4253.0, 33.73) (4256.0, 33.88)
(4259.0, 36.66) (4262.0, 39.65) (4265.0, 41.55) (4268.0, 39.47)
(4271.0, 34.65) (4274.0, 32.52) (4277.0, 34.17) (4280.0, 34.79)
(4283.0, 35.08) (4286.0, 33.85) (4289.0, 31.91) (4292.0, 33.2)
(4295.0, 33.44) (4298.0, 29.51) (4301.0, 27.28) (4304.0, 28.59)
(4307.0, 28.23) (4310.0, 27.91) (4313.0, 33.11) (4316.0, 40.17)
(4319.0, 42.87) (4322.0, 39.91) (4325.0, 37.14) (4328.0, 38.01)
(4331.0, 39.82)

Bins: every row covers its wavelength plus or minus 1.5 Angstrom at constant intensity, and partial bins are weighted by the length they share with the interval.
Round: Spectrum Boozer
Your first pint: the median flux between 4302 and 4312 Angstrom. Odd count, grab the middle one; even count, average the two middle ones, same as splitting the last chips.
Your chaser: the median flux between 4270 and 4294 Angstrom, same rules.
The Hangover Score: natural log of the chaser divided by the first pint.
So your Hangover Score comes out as 0.19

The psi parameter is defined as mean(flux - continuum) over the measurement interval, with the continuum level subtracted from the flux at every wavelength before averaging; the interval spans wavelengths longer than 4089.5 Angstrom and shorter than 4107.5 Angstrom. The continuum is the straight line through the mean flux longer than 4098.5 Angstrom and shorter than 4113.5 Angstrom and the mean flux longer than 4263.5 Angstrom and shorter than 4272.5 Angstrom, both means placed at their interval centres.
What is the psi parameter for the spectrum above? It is 1.8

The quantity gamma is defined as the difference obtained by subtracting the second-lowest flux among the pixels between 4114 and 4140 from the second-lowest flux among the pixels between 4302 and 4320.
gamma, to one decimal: -6.6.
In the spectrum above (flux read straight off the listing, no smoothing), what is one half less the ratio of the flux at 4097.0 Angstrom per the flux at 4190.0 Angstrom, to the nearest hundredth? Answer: -0.55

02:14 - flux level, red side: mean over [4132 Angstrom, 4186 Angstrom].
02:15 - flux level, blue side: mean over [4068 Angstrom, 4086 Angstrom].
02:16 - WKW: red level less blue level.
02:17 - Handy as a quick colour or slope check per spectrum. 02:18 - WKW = 5.2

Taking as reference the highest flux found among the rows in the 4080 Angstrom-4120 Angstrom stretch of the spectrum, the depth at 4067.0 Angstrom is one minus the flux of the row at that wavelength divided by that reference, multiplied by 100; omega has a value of 23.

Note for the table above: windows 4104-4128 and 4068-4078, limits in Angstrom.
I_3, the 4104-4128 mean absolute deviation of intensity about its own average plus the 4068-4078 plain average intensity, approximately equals 33.5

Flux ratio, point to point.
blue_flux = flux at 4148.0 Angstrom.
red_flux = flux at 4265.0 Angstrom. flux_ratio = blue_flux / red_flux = 0.80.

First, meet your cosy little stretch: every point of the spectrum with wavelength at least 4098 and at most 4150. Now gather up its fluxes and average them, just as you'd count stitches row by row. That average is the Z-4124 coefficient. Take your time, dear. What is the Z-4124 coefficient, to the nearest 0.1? 36.0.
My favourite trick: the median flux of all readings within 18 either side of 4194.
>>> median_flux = 35.1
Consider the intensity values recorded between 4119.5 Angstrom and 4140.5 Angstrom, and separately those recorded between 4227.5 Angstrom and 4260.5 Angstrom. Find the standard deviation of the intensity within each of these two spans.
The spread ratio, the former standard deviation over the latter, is 1.3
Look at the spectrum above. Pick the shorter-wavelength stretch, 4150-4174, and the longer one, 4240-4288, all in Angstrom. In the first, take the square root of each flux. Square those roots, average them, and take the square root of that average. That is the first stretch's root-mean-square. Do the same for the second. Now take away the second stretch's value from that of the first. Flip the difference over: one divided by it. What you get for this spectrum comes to 15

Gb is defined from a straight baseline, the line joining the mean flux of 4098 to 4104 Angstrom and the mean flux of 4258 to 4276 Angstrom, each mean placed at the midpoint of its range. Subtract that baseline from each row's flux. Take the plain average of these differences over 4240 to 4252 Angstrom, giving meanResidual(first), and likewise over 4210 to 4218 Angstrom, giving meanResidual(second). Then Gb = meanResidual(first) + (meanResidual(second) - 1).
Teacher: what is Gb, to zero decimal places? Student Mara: 1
